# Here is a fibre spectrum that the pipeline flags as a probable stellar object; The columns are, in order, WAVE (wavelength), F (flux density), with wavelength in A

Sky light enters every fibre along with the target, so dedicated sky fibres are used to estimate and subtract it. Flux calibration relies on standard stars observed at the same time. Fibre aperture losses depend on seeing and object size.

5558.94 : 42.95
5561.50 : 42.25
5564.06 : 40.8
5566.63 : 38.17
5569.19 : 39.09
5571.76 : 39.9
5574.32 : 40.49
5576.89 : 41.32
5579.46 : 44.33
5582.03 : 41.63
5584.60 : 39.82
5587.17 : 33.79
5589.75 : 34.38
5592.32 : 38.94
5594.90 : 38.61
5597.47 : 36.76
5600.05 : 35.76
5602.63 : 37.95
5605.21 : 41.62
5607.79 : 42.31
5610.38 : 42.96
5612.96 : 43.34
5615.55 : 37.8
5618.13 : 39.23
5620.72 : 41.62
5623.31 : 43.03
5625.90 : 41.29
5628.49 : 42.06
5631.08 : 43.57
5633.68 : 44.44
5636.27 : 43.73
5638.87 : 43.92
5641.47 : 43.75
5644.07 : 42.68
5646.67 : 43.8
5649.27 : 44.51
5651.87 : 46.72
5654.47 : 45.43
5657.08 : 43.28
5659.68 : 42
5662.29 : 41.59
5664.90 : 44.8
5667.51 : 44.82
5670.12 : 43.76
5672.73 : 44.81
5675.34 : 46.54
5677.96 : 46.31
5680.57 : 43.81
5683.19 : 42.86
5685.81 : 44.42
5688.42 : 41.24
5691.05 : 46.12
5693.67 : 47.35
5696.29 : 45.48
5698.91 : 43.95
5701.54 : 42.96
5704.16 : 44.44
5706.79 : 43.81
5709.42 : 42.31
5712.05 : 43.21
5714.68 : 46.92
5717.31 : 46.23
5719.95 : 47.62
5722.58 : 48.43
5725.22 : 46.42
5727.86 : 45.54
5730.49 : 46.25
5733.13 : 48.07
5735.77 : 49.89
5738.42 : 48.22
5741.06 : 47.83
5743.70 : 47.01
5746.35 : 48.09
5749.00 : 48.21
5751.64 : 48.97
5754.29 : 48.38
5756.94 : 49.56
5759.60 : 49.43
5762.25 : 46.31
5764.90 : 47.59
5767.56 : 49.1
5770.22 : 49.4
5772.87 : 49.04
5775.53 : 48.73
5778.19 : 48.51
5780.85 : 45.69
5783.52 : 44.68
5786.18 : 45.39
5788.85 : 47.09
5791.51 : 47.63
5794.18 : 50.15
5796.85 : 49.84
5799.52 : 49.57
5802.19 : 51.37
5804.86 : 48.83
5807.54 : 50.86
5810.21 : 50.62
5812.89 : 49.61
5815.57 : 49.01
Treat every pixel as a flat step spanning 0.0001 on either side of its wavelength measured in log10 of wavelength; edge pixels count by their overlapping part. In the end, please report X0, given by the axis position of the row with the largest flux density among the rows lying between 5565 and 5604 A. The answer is 5579.46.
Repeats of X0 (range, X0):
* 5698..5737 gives 5735.77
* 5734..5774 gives 5735.77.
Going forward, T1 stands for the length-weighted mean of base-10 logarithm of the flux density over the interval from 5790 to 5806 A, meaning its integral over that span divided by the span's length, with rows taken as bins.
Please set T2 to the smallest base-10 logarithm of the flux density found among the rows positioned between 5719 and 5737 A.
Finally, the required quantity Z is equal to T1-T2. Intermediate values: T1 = 1.70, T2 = 1.66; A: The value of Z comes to 0.04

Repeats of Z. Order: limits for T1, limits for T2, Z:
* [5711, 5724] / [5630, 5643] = 0.03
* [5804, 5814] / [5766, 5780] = 0.01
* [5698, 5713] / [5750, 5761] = -0.05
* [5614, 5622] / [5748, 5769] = -0.07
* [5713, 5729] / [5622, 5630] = 0.05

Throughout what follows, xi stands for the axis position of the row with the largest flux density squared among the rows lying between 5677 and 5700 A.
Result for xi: 5693.67 A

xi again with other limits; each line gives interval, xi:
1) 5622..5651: 5649.27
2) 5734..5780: 5735.77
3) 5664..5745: 5735.77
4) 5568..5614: 5579.46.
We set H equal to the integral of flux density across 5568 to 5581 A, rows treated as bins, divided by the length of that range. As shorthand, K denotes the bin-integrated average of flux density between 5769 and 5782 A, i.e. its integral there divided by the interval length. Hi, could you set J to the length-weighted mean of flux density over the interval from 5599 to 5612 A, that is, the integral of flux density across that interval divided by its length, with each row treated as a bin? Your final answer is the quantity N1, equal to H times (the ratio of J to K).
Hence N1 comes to 34.2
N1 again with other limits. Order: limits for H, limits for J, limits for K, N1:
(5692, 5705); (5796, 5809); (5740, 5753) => 46.9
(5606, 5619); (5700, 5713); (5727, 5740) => 37.5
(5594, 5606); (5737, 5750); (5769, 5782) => 37.6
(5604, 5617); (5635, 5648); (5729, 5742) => 37.7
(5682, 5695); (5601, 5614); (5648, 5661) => 41.5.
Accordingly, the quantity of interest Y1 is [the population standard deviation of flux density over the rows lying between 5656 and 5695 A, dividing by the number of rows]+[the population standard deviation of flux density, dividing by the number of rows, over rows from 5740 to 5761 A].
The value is 2.6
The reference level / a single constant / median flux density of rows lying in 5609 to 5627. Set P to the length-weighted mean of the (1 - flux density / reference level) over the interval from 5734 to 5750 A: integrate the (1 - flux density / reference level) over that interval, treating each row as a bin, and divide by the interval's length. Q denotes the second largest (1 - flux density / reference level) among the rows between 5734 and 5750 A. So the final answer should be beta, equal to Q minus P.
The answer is 0.009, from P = -0.16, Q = -0.15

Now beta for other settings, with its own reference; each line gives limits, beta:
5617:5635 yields 0.022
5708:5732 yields 0.064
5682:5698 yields 0.041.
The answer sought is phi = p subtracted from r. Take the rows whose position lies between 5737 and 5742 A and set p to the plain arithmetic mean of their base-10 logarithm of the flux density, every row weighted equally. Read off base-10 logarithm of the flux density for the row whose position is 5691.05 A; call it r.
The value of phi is -0.02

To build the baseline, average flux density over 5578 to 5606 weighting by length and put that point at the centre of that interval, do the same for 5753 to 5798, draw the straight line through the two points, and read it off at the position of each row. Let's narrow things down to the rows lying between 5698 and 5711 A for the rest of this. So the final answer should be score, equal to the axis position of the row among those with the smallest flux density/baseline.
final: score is 5709.42 A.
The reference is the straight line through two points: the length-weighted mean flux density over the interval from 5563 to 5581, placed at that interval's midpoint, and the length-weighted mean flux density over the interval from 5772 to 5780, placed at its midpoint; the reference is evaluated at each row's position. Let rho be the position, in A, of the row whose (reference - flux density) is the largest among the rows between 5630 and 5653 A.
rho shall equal 5644.07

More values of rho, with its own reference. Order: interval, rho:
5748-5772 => 5762.25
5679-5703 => 5688.42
